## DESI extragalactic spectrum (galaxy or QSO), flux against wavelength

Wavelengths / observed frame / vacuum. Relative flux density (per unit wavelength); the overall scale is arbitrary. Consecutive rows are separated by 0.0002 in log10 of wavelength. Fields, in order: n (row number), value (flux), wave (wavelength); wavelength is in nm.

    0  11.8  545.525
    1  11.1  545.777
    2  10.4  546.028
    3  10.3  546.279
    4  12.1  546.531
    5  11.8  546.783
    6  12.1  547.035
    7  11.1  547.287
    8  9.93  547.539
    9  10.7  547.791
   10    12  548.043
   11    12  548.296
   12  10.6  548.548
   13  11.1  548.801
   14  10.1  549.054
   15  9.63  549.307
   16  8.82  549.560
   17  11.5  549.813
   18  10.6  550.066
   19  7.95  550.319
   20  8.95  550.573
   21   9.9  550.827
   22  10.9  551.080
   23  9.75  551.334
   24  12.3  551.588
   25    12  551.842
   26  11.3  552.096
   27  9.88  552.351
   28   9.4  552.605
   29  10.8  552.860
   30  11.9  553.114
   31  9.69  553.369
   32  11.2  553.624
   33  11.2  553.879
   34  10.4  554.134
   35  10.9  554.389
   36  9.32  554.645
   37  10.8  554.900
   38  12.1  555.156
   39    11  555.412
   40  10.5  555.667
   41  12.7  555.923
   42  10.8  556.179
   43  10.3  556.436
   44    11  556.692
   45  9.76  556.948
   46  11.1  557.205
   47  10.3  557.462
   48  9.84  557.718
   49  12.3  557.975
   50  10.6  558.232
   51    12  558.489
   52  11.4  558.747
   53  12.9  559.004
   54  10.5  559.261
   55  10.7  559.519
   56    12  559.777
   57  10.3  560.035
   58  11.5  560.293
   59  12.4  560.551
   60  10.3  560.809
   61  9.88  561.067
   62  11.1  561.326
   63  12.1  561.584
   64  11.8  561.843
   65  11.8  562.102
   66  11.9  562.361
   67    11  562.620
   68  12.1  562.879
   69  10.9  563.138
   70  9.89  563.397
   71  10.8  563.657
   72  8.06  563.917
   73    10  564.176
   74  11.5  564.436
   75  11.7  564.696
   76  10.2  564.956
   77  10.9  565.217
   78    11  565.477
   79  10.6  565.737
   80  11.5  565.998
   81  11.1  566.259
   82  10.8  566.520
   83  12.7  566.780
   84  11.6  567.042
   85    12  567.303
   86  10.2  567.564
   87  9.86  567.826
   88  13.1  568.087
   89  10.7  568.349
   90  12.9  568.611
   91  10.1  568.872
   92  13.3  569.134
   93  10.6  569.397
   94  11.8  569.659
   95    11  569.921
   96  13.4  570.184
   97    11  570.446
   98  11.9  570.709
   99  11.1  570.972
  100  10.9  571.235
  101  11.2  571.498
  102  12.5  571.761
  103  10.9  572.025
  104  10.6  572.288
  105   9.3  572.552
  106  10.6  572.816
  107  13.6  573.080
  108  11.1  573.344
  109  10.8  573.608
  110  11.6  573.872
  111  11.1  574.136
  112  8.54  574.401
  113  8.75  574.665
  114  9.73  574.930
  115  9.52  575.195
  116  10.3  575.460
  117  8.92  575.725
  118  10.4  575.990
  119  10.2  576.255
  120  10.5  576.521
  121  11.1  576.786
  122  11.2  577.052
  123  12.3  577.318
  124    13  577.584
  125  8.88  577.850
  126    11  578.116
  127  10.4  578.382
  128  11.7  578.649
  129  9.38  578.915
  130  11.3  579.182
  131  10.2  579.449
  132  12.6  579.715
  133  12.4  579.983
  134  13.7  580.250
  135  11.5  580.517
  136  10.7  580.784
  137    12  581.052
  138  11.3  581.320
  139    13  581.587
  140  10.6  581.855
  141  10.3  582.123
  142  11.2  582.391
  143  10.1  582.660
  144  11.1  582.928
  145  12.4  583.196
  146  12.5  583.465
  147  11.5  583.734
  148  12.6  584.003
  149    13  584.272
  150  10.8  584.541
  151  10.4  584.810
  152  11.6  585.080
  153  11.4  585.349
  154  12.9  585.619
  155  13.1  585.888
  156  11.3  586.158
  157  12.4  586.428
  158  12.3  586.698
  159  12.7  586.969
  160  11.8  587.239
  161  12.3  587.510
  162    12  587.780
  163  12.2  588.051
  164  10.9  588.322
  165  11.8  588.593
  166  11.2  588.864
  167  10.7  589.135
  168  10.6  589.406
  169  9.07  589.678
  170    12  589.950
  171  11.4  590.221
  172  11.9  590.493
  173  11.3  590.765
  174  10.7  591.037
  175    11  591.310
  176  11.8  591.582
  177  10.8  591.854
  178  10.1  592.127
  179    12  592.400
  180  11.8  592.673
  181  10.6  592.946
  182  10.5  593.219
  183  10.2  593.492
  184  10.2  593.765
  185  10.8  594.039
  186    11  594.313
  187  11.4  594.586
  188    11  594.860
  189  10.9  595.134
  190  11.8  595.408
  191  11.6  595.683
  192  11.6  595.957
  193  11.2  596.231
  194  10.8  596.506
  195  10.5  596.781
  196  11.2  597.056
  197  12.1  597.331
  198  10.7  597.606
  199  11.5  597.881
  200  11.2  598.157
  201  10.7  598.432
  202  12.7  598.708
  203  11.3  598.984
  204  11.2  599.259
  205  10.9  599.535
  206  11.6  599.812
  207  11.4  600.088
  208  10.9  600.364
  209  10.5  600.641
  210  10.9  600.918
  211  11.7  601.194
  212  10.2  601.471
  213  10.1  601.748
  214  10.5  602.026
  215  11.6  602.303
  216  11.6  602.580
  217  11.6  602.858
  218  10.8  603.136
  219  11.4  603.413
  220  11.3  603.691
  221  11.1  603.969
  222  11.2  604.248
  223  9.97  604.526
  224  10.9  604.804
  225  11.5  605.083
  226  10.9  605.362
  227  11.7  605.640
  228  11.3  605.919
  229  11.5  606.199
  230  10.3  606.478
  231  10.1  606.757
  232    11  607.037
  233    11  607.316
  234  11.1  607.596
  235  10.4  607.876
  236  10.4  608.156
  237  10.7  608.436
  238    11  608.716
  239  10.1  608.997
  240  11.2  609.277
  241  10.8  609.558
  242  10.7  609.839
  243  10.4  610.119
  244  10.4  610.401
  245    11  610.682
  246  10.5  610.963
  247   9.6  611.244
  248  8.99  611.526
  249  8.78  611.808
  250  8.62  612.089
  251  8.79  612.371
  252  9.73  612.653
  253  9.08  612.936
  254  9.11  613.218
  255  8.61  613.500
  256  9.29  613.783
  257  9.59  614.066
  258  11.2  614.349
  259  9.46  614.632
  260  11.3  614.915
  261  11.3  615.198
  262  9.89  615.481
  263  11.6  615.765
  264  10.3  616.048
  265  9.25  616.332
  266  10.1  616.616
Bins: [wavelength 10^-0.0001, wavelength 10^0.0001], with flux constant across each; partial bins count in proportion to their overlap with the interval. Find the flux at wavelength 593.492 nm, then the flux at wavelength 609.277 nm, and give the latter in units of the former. 1.10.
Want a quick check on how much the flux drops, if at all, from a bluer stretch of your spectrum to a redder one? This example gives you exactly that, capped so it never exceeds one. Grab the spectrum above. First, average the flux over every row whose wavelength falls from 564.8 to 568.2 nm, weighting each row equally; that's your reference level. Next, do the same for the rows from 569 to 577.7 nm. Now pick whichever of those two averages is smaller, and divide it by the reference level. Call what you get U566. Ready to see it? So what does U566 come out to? 0.982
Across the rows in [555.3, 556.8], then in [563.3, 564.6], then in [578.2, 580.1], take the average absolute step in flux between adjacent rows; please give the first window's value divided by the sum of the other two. 0.35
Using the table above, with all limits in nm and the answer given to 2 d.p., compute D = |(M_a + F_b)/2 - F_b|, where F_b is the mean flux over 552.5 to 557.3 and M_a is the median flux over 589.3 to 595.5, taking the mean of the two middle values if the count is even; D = 0.11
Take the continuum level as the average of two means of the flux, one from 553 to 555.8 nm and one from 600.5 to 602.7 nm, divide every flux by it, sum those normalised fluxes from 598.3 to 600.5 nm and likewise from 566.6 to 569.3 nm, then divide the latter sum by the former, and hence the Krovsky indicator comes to 1.28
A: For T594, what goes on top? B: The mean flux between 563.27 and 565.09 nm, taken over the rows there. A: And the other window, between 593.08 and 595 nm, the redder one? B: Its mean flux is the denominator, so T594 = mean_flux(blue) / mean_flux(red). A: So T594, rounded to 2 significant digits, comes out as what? 0.96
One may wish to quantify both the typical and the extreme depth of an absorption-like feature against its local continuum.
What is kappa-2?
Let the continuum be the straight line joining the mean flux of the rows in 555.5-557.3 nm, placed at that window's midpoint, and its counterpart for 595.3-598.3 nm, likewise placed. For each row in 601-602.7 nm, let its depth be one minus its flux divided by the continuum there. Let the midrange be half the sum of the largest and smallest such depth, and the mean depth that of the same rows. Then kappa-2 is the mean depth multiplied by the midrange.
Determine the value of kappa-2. 0.0013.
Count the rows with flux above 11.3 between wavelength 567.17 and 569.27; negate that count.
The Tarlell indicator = -4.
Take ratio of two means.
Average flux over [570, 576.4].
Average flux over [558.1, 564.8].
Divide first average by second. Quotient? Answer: 0.97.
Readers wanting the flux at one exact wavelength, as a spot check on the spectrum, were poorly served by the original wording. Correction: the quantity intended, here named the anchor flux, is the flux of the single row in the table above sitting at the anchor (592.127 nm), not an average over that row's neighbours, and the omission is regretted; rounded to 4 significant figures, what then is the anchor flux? 10.10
